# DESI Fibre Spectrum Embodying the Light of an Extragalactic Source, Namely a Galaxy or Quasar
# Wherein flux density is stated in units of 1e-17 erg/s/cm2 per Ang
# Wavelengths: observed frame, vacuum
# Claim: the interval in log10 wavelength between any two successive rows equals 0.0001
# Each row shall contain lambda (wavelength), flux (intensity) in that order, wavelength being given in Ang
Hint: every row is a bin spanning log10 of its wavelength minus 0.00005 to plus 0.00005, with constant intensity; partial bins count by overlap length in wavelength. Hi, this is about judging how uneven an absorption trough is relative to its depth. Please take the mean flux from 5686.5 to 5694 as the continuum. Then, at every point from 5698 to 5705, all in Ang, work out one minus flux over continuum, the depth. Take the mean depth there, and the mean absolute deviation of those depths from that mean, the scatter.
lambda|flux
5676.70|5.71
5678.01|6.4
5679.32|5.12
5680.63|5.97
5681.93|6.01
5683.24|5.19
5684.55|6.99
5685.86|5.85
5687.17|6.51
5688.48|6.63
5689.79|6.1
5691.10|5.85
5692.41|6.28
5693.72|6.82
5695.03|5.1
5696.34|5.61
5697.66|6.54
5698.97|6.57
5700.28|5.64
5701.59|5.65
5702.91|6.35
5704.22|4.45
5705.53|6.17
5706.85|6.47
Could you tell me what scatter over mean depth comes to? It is 1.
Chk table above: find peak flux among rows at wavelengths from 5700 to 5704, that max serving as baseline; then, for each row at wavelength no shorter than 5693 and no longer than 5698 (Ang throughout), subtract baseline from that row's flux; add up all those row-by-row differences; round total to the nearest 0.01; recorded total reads -1.33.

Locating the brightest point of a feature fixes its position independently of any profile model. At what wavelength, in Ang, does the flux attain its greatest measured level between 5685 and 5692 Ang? 5688.48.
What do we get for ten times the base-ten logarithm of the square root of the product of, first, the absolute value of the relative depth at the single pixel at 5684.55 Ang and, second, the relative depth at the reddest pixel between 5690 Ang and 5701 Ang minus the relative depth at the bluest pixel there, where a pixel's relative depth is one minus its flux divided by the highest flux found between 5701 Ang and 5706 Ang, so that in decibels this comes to -12.4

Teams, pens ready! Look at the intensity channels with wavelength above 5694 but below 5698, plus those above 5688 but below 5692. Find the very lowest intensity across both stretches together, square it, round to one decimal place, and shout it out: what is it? 26.0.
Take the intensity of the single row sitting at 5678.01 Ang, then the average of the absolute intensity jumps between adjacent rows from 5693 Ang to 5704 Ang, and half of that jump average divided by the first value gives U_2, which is 0.0539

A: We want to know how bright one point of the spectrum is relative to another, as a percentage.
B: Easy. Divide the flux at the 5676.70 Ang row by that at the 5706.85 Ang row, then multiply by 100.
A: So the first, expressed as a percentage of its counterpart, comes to 88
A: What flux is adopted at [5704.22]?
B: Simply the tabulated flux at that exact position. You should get 4.45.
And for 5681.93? 6.01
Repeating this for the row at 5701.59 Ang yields 5.65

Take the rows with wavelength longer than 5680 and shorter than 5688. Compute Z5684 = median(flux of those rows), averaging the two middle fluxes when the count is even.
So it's 5.99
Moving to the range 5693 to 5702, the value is 5.65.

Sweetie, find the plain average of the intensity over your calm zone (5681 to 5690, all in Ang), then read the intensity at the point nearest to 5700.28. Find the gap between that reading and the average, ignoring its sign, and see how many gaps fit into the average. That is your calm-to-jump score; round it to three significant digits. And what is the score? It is 11.4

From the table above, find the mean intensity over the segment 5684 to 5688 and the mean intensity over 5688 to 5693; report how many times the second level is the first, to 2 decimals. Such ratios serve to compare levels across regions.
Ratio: 0.96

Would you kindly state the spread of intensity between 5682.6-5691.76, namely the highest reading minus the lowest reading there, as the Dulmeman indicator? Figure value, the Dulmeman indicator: 1.8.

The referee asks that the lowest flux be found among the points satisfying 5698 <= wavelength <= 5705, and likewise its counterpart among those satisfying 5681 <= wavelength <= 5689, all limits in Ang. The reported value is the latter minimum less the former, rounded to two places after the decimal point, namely 0.74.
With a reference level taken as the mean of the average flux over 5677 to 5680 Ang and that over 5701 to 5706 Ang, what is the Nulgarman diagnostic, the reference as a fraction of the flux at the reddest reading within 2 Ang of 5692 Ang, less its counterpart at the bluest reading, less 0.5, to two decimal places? -0.64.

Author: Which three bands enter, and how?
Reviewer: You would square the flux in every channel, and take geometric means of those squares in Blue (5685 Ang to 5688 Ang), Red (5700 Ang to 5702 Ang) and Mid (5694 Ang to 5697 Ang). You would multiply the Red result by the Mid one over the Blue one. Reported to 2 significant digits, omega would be 24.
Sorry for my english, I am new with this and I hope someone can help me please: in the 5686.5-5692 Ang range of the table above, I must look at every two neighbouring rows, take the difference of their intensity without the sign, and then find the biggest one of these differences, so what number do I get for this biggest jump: 0.5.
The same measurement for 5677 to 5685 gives 1.8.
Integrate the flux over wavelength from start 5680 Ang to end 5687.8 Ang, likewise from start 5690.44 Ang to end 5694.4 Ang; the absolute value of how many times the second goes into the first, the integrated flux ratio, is 1.9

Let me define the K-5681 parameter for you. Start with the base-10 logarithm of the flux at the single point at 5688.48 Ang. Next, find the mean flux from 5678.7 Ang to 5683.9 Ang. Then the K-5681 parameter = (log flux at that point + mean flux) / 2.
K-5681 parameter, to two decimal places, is 3.20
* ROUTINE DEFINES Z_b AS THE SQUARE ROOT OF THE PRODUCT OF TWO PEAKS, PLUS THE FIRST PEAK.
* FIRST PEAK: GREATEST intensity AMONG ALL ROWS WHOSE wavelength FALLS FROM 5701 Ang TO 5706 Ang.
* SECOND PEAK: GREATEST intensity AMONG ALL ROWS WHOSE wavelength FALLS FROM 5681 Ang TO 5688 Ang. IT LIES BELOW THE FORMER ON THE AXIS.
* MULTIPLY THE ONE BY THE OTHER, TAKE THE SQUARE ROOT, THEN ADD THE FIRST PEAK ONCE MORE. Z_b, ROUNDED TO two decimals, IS 13.01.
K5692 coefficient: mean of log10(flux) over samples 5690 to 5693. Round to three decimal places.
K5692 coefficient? 0.783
